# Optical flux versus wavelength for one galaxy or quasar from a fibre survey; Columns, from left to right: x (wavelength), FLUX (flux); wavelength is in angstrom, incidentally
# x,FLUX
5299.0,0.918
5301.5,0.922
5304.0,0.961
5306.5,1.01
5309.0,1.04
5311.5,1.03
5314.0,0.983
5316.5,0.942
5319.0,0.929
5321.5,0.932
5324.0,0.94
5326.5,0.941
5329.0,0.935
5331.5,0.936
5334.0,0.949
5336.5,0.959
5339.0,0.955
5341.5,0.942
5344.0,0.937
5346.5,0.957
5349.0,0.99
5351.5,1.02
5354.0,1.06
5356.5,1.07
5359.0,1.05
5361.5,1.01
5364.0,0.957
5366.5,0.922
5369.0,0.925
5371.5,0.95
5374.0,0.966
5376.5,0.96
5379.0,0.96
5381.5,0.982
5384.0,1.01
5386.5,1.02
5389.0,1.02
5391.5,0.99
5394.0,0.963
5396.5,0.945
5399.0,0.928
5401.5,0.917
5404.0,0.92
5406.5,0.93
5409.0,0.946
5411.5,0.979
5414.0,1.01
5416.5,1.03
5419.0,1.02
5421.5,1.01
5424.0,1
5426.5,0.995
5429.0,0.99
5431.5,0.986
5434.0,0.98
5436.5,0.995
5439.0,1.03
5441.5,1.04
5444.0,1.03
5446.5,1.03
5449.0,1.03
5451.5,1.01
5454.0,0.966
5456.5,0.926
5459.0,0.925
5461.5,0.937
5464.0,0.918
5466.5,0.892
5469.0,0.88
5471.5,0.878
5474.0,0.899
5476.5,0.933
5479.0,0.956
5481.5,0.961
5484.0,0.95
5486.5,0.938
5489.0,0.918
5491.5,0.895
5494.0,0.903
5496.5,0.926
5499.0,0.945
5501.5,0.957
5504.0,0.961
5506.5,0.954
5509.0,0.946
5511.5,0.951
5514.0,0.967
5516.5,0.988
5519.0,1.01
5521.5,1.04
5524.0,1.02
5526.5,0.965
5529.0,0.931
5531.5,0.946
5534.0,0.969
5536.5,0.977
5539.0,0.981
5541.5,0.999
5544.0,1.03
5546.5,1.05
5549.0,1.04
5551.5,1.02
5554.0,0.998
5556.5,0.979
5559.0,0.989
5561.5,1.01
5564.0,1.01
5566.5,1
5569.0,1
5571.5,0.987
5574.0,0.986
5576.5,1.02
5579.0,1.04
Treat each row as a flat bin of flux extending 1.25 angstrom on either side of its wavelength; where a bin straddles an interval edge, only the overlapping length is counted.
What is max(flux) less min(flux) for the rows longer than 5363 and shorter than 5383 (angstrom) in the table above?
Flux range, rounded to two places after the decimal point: 0.06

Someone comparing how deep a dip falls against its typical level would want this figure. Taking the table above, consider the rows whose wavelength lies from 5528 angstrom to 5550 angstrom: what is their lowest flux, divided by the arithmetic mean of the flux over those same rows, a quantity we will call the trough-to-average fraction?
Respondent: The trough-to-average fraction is 0.939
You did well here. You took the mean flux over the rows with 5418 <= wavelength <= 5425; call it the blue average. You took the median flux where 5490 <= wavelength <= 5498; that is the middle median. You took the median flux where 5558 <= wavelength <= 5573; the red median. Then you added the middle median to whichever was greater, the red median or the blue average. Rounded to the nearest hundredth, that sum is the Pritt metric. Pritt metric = 1.91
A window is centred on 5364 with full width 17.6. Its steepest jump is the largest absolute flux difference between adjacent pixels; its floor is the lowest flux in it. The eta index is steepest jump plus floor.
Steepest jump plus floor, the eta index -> 0.975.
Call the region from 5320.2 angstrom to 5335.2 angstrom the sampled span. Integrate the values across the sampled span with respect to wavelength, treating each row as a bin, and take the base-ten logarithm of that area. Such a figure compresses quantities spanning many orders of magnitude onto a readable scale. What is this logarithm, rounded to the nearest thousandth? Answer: 1.149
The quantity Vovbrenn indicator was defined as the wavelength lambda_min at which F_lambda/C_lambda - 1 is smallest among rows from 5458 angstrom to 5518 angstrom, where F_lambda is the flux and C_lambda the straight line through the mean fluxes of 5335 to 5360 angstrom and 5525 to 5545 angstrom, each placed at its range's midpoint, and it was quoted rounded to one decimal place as 5471.5 angstrom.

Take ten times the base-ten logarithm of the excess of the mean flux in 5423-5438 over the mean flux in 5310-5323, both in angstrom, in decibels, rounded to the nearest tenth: -15.6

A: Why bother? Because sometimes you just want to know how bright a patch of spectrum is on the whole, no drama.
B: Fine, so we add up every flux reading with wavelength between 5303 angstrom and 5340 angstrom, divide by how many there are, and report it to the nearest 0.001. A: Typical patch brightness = 0.963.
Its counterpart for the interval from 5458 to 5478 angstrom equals 0.908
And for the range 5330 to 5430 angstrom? 0.977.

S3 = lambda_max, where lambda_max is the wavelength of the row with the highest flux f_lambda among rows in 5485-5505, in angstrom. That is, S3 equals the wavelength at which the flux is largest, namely 5504.0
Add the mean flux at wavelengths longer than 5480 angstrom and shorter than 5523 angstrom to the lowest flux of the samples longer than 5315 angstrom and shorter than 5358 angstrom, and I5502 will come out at 1.883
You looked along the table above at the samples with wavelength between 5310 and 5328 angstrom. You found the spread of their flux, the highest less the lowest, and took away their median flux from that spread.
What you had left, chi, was -0.84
